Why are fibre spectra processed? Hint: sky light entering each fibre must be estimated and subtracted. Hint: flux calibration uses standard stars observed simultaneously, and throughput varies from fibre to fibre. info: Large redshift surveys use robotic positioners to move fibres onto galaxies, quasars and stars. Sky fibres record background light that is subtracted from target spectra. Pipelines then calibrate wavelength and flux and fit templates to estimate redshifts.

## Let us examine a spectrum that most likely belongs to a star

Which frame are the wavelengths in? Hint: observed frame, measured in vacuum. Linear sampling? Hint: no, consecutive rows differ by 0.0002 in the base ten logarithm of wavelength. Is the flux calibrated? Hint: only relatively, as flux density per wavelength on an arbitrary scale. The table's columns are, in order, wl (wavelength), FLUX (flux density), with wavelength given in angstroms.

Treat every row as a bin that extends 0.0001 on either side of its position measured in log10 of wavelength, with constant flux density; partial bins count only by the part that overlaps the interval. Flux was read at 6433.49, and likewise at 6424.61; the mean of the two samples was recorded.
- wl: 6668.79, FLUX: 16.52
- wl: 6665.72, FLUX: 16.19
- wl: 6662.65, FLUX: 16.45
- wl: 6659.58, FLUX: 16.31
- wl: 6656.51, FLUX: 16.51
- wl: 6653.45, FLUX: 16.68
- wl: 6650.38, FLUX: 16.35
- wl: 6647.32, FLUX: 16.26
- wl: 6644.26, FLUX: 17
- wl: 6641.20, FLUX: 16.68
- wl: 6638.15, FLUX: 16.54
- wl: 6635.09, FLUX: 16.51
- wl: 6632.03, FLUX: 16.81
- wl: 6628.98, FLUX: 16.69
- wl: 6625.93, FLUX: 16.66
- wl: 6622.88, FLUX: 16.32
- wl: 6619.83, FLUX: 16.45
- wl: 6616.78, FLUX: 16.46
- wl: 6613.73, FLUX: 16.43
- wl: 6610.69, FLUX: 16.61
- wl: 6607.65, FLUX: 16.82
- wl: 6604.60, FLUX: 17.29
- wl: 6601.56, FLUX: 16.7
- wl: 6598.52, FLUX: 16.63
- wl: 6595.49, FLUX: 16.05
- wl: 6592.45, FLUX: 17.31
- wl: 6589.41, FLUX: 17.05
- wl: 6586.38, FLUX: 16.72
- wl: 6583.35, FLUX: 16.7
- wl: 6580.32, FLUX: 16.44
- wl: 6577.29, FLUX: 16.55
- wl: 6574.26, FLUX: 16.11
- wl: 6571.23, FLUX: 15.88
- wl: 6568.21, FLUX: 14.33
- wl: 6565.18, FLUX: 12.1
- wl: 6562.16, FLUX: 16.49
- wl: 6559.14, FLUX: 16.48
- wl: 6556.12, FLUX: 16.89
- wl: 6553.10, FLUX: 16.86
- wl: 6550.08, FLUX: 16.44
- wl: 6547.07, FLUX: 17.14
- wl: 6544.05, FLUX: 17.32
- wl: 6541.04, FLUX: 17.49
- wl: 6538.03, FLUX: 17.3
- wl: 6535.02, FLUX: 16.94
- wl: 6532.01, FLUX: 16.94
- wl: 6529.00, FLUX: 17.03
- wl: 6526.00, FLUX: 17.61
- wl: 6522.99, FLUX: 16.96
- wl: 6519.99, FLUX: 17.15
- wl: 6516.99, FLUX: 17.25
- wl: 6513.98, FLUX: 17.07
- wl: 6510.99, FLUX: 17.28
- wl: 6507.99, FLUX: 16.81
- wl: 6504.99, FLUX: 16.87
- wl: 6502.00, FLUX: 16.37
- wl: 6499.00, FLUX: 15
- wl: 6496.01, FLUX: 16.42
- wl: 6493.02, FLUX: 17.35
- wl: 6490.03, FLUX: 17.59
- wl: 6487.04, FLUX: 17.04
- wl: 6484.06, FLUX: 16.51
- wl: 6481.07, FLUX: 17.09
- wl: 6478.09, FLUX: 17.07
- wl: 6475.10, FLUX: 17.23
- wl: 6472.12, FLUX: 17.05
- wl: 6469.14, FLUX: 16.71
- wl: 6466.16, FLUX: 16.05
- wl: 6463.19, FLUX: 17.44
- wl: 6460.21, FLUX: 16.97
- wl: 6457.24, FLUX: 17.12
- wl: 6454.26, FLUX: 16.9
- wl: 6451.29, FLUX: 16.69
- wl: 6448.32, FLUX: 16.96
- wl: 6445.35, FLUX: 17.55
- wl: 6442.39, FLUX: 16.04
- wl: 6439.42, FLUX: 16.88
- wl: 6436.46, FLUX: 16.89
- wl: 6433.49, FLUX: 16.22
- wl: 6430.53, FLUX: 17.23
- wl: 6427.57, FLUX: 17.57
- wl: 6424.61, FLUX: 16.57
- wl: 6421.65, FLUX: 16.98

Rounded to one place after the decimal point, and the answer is 16.4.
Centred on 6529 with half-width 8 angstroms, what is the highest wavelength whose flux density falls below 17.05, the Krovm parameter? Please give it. 6535.02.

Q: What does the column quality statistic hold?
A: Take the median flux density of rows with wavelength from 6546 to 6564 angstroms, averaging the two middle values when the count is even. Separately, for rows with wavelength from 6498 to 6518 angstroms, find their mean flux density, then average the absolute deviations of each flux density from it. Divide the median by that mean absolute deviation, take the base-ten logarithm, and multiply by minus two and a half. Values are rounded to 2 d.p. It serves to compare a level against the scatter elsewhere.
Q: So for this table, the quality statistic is -3.69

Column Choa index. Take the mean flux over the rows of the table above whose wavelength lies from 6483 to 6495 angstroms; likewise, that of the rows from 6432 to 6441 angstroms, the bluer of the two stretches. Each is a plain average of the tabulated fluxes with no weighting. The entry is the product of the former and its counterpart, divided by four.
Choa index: 71.3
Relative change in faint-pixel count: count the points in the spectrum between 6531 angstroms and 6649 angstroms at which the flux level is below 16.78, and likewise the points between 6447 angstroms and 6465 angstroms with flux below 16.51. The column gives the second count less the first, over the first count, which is -1.00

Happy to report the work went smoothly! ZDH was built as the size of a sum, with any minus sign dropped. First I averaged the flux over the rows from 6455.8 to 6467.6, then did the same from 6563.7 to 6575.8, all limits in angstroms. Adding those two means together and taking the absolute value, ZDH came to 31.5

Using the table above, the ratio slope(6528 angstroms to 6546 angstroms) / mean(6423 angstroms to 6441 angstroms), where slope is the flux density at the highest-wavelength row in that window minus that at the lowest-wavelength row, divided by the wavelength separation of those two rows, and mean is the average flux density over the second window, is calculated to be 0.0011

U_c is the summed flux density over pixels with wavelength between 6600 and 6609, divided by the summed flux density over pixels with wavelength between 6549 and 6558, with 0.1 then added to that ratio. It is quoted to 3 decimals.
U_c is 1.112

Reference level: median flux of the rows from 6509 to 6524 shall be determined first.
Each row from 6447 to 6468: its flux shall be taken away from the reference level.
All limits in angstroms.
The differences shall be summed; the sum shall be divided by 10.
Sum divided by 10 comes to 0.19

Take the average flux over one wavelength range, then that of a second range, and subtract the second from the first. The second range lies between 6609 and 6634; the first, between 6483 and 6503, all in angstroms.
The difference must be 0.06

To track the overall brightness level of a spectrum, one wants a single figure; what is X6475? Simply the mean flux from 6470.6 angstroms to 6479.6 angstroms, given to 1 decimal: 17.1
